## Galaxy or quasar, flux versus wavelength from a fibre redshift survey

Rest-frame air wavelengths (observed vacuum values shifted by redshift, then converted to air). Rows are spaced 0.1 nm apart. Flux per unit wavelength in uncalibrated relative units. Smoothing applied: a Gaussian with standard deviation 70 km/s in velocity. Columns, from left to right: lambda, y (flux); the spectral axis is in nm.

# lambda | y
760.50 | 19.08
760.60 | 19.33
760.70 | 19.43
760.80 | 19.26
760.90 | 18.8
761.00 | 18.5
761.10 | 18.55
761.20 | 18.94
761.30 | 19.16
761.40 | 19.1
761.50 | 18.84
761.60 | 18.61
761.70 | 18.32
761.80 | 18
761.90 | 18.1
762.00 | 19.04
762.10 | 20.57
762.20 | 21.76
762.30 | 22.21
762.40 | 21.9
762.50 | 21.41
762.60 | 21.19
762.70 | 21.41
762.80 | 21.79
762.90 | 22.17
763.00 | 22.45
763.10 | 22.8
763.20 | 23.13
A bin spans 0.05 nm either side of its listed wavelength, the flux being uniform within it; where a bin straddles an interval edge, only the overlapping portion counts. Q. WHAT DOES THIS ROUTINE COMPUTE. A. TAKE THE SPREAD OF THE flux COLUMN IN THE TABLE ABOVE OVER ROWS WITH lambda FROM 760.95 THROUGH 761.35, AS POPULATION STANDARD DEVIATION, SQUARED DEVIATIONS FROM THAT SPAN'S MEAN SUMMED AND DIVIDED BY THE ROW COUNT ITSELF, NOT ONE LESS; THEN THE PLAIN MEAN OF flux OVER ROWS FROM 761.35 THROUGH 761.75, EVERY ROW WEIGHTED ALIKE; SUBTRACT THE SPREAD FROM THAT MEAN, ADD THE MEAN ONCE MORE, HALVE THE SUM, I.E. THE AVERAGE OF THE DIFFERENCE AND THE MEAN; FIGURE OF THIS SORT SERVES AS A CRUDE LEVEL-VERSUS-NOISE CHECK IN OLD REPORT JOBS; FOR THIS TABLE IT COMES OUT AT 18.6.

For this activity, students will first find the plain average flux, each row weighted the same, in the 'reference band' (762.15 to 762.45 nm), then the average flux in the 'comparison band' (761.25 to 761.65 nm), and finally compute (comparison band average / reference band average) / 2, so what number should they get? 0.431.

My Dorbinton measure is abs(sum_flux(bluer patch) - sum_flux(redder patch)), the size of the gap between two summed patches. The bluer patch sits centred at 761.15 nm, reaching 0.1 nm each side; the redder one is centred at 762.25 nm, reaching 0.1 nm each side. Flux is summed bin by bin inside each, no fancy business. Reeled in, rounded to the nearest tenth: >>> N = 6.5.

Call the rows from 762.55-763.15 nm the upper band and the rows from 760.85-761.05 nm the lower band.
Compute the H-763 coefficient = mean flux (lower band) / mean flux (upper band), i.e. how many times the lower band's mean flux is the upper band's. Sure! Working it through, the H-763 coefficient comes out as 0.85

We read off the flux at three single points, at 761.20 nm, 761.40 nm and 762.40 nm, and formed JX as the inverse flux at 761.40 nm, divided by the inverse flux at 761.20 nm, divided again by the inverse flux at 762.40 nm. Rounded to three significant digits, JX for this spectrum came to 21.7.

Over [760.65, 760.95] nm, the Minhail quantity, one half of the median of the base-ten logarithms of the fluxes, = 0.642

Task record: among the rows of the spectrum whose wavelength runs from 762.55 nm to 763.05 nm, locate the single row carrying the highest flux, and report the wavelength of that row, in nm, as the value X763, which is 763.00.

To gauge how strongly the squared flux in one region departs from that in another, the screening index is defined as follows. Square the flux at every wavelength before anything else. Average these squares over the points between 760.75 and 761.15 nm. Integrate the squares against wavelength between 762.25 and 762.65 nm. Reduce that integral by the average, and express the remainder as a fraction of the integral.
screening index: -0.88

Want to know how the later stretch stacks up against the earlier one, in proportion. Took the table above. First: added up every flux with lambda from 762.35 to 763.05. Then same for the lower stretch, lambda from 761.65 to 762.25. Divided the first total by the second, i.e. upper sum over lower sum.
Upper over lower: 1.32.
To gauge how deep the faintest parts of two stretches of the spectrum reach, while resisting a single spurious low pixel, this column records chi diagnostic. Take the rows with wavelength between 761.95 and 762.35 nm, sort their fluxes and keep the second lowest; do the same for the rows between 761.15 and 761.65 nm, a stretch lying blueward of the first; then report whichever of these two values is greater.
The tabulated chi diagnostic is 20.6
